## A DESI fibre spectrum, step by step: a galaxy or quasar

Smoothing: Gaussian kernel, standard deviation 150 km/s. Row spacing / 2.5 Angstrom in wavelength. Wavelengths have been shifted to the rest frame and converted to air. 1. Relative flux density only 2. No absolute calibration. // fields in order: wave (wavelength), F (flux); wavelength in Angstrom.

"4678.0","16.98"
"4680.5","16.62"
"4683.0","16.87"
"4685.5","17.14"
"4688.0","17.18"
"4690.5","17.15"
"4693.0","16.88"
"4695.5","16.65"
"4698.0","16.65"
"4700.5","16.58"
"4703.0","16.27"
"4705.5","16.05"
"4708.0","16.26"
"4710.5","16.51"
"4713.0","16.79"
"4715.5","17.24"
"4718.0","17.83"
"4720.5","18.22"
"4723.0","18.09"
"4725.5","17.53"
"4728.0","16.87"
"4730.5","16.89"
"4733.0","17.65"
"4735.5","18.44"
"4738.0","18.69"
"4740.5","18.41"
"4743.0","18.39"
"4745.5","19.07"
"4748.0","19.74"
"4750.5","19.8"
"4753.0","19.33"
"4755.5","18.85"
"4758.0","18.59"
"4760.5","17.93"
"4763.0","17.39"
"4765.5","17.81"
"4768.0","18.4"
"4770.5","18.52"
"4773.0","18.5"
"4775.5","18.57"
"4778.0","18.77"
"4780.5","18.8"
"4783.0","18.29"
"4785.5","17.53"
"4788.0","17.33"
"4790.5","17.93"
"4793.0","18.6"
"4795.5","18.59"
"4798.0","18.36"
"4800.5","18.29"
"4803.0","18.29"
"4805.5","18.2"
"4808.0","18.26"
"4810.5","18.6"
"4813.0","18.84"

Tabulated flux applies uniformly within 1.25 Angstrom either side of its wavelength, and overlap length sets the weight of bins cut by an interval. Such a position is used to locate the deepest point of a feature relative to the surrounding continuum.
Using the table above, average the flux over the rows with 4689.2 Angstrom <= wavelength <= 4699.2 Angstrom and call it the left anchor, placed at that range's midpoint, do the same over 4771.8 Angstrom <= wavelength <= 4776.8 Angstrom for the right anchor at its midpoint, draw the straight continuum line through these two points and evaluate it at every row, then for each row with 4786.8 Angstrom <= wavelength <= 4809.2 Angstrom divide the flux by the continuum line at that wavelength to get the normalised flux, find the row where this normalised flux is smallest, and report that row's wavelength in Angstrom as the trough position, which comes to 4788.0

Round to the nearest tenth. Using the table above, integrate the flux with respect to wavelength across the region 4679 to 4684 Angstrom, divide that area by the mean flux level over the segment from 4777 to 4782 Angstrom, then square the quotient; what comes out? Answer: 19.9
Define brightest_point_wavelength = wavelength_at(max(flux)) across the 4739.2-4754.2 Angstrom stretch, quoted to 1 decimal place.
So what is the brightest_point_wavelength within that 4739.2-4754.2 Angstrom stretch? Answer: 4750.5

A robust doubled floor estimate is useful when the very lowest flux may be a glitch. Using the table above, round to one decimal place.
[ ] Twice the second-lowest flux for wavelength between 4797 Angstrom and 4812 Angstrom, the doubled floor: 36.5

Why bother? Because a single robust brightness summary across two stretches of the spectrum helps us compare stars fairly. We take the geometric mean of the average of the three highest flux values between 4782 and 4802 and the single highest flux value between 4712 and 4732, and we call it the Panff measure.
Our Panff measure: 18.4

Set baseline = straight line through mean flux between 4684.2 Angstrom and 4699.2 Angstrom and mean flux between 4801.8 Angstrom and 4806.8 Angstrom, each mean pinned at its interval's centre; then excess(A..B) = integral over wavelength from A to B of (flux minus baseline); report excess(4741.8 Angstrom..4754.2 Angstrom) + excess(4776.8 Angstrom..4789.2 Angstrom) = 23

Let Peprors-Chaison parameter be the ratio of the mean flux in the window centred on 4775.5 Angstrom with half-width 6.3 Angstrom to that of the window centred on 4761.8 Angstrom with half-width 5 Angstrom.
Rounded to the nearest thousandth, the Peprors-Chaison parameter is 1.039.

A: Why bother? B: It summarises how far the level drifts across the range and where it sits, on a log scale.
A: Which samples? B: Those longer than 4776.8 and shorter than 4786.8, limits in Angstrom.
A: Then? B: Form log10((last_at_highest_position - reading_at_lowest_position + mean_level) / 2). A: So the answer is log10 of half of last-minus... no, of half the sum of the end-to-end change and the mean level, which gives 0.932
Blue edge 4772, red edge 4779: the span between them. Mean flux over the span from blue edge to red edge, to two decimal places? 18.61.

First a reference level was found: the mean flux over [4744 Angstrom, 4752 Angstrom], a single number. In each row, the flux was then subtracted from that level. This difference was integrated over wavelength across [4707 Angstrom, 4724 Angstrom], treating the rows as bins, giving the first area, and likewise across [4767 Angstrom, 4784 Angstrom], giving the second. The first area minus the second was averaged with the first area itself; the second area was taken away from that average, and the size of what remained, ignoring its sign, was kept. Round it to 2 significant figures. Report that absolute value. 14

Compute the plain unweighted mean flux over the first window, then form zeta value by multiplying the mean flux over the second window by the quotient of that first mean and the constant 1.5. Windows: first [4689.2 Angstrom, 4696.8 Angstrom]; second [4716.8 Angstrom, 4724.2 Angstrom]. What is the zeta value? 203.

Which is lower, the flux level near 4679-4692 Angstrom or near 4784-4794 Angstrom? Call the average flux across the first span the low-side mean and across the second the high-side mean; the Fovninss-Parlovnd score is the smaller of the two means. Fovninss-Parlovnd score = 17.0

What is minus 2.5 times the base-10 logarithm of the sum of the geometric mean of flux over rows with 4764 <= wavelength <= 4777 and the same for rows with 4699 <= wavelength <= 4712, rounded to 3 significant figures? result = -3.85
